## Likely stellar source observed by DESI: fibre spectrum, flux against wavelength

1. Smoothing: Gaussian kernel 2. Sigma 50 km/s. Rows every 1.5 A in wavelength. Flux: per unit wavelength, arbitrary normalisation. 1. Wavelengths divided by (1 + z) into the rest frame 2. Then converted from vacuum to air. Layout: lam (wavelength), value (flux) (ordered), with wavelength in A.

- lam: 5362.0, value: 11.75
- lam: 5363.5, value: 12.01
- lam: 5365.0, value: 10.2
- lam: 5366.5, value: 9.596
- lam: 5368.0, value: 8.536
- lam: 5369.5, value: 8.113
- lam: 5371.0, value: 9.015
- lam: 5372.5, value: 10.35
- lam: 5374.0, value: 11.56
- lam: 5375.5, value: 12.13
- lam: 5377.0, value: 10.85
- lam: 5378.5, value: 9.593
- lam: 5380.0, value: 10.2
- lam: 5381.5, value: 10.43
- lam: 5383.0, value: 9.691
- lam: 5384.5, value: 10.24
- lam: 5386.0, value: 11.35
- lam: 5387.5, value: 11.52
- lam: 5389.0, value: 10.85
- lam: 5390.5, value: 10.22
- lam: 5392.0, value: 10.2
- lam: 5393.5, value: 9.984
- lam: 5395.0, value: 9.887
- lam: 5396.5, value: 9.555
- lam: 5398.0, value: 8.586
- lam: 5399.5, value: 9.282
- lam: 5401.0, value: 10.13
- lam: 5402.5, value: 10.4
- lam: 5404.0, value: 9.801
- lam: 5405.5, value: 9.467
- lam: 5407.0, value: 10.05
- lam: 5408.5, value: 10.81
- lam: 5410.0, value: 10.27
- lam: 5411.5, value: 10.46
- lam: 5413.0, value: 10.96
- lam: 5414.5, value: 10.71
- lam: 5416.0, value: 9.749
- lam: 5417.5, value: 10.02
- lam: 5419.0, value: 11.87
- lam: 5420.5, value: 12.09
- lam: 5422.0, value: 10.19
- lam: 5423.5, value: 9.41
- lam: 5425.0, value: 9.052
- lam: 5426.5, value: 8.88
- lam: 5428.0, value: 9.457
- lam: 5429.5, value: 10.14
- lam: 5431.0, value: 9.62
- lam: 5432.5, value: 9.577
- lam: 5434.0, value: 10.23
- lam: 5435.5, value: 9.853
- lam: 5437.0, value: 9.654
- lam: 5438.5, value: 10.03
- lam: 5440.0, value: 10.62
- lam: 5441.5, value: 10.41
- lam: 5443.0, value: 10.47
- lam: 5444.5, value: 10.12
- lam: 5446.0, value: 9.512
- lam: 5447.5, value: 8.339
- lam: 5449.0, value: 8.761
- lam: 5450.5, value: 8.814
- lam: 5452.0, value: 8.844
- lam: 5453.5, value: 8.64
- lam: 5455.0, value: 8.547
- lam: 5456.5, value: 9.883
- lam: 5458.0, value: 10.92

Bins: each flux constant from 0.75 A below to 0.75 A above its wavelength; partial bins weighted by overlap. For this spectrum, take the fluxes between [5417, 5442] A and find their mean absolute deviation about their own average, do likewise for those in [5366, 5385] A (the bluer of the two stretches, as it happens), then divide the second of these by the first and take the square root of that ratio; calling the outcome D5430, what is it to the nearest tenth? 1.2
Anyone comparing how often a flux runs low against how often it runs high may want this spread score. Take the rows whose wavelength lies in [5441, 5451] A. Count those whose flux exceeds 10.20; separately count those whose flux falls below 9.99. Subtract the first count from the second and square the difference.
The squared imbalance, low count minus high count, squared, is 4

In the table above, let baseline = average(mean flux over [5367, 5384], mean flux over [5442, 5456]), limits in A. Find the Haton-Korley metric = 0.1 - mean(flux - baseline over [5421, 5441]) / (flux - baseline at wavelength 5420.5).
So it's 0.0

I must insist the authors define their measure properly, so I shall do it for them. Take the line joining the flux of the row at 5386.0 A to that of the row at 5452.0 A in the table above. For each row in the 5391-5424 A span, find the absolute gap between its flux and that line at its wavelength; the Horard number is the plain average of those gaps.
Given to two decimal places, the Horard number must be 0.85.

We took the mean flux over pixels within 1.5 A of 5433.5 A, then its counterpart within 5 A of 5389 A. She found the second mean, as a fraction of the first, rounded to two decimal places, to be 1.07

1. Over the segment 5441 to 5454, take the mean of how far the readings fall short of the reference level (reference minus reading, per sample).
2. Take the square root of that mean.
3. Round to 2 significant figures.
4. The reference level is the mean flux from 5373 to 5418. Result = 0.99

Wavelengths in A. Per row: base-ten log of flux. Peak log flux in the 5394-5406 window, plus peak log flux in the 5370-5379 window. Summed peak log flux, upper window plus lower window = 2.10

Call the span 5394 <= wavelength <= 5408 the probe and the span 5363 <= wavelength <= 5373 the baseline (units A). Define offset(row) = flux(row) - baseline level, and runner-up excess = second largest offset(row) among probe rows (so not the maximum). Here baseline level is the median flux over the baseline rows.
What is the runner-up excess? 0.53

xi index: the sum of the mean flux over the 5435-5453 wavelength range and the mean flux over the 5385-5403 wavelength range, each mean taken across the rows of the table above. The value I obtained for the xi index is 19.8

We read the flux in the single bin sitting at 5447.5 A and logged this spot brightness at 8.339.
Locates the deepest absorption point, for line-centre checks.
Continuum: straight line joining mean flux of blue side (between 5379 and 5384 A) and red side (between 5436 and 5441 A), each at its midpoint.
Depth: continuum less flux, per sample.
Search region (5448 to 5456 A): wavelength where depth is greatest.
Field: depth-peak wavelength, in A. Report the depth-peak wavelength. 5455.0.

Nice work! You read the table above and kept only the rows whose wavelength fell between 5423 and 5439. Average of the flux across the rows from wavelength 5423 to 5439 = 9.6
